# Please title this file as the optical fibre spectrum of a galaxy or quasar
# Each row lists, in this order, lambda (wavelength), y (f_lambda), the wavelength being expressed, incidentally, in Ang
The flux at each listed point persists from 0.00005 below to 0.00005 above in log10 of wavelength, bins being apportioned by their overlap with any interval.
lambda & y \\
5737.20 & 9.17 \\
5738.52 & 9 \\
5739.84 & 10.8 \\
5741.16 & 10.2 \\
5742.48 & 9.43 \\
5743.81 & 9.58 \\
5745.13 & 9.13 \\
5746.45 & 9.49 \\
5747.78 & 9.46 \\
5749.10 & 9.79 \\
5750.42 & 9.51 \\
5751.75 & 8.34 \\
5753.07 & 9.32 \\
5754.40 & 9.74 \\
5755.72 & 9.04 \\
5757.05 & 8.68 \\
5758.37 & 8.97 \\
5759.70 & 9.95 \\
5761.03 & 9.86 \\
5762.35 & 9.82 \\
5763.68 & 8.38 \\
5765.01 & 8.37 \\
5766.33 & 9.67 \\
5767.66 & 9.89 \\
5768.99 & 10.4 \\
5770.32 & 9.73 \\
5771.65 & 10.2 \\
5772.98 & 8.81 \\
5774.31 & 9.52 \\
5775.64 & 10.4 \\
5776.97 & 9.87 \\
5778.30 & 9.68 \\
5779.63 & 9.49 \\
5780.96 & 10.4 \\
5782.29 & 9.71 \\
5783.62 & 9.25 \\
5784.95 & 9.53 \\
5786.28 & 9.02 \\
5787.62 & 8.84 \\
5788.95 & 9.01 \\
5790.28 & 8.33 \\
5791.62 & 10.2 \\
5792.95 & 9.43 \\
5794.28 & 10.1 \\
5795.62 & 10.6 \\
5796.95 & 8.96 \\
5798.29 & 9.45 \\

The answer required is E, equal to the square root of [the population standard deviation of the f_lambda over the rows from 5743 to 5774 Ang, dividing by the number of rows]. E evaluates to 0.76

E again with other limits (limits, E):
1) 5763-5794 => 0.80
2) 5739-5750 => 0.70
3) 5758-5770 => 0.83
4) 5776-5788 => 0.66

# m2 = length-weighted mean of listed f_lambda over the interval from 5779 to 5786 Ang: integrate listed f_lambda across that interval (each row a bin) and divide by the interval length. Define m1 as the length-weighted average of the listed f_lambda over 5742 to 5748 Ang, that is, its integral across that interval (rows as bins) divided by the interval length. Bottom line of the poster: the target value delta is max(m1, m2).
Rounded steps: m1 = 9.40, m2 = 9.7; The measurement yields 9.65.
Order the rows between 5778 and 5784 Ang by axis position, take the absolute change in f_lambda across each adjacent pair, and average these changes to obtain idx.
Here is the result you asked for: 0.56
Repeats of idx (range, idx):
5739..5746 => 0.49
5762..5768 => 0.74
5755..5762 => 0.43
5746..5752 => 0.45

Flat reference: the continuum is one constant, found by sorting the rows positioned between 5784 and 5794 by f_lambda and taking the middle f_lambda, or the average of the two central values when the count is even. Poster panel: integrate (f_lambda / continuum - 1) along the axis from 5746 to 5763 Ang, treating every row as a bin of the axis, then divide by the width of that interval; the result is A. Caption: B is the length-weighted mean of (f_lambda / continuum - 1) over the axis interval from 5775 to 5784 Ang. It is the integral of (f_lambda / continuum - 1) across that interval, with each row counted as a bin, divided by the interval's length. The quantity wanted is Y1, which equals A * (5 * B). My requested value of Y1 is 0.018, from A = 0.040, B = 0.092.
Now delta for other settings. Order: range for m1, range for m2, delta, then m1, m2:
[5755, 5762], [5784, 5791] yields 9.33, 9.33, 9.0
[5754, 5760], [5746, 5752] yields 9.37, 9.22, 9.4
